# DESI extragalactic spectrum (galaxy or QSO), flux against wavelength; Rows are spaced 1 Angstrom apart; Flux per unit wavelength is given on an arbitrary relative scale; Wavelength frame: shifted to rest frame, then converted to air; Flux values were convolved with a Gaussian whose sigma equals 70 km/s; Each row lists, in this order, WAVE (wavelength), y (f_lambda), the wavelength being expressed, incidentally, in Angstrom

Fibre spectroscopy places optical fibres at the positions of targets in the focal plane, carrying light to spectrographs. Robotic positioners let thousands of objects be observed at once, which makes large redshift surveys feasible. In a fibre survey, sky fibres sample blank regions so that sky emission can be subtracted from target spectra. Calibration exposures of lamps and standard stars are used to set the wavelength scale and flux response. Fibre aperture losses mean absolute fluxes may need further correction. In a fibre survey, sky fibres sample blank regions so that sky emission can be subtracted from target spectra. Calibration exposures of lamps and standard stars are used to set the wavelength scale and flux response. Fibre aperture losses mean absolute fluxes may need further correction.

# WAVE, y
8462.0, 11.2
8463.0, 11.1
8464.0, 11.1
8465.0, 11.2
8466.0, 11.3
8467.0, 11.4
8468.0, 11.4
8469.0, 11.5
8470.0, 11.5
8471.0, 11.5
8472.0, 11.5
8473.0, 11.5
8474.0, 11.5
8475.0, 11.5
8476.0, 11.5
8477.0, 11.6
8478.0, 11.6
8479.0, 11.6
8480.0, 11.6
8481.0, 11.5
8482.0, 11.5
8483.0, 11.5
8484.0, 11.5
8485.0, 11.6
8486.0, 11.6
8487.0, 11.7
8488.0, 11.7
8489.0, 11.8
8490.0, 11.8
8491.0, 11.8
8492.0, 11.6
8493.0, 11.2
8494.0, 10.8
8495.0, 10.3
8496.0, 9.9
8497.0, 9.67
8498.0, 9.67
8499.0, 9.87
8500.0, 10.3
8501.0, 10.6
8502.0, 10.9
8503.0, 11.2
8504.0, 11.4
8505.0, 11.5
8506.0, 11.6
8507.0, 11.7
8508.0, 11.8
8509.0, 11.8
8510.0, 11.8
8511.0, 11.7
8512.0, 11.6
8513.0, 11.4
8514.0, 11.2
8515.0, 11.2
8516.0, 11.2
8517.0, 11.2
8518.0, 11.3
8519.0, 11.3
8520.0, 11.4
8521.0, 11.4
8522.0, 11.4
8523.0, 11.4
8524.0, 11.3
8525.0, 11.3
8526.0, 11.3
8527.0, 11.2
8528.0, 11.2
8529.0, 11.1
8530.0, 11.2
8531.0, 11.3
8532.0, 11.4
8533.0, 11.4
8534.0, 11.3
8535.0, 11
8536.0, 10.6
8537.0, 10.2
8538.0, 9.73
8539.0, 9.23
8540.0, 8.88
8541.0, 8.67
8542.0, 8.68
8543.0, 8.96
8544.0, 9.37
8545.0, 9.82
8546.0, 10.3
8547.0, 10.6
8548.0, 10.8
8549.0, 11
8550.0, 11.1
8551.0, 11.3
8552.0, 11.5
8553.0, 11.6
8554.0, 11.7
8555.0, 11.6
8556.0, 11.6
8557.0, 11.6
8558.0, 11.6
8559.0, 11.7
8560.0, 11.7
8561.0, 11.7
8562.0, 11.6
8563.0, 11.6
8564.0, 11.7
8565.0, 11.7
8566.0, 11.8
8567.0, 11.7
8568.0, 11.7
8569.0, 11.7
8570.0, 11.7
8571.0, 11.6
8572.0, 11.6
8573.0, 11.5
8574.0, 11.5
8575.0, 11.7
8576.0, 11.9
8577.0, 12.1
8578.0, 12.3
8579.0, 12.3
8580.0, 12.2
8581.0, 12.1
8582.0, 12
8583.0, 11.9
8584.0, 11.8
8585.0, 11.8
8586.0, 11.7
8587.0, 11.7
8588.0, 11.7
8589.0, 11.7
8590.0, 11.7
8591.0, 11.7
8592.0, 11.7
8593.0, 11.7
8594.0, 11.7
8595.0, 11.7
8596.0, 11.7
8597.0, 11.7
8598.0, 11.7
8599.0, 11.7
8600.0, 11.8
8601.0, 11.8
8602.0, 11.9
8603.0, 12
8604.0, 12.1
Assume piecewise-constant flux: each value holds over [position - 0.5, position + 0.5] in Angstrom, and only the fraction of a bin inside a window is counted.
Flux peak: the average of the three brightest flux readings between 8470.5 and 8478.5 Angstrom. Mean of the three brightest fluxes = 11.6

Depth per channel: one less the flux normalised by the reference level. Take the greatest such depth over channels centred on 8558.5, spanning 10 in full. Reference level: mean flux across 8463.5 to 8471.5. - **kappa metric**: -0.02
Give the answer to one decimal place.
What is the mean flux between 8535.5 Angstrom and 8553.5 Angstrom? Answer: 10.1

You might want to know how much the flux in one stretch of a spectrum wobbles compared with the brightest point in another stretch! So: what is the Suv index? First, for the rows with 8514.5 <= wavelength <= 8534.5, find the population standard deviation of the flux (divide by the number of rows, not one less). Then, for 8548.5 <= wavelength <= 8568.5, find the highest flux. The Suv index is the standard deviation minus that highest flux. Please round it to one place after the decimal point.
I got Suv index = -11.7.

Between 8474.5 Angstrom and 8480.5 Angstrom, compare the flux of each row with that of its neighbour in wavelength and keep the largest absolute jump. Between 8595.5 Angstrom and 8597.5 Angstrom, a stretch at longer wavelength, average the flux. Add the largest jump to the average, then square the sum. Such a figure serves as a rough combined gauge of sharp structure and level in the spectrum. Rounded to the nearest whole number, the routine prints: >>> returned 139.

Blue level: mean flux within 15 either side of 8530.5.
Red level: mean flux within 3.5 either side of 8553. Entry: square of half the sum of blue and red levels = 123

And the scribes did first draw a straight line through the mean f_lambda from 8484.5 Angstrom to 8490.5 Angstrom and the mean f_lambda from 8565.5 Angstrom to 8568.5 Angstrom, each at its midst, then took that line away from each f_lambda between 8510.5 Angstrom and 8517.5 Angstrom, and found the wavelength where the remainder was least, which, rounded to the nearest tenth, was 8517.0 Angstrom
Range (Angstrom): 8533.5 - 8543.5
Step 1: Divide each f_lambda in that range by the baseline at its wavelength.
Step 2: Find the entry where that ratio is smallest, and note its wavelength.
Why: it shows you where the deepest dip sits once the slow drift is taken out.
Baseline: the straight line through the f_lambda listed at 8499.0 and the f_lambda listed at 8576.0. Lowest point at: 8542.0 Angstrom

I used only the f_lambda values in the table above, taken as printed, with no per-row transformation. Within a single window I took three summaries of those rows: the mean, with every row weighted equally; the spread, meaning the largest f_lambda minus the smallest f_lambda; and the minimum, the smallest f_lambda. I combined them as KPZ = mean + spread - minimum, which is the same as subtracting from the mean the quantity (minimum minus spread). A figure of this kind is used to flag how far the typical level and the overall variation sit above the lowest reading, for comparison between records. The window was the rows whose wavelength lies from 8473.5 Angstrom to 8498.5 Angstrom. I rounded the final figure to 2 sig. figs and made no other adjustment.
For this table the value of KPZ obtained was 3.7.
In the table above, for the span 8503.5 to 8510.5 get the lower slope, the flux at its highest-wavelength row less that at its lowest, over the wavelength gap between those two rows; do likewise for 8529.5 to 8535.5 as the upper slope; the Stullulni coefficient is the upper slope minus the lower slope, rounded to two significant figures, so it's -0.11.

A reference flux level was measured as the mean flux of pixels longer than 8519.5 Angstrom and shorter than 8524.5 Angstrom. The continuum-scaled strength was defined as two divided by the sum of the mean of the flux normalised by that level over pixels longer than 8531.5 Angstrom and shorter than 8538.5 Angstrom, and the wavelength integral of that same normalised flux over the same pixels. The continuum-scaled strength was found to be 0.263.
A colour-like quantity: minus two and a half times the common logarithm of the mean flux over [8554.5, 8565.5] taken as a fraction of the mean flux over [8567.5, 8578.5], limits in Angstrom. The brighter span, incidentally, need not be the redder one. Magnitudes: 0.010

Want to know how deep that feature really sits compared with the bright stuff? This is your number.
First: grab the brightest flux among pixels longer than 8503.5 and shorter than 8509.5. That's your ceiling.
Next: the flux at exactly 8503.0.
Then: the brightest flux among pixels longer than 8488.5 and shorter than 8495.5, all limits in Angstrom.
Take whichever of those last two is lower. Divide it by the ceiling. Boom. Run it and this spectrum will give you 0.95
